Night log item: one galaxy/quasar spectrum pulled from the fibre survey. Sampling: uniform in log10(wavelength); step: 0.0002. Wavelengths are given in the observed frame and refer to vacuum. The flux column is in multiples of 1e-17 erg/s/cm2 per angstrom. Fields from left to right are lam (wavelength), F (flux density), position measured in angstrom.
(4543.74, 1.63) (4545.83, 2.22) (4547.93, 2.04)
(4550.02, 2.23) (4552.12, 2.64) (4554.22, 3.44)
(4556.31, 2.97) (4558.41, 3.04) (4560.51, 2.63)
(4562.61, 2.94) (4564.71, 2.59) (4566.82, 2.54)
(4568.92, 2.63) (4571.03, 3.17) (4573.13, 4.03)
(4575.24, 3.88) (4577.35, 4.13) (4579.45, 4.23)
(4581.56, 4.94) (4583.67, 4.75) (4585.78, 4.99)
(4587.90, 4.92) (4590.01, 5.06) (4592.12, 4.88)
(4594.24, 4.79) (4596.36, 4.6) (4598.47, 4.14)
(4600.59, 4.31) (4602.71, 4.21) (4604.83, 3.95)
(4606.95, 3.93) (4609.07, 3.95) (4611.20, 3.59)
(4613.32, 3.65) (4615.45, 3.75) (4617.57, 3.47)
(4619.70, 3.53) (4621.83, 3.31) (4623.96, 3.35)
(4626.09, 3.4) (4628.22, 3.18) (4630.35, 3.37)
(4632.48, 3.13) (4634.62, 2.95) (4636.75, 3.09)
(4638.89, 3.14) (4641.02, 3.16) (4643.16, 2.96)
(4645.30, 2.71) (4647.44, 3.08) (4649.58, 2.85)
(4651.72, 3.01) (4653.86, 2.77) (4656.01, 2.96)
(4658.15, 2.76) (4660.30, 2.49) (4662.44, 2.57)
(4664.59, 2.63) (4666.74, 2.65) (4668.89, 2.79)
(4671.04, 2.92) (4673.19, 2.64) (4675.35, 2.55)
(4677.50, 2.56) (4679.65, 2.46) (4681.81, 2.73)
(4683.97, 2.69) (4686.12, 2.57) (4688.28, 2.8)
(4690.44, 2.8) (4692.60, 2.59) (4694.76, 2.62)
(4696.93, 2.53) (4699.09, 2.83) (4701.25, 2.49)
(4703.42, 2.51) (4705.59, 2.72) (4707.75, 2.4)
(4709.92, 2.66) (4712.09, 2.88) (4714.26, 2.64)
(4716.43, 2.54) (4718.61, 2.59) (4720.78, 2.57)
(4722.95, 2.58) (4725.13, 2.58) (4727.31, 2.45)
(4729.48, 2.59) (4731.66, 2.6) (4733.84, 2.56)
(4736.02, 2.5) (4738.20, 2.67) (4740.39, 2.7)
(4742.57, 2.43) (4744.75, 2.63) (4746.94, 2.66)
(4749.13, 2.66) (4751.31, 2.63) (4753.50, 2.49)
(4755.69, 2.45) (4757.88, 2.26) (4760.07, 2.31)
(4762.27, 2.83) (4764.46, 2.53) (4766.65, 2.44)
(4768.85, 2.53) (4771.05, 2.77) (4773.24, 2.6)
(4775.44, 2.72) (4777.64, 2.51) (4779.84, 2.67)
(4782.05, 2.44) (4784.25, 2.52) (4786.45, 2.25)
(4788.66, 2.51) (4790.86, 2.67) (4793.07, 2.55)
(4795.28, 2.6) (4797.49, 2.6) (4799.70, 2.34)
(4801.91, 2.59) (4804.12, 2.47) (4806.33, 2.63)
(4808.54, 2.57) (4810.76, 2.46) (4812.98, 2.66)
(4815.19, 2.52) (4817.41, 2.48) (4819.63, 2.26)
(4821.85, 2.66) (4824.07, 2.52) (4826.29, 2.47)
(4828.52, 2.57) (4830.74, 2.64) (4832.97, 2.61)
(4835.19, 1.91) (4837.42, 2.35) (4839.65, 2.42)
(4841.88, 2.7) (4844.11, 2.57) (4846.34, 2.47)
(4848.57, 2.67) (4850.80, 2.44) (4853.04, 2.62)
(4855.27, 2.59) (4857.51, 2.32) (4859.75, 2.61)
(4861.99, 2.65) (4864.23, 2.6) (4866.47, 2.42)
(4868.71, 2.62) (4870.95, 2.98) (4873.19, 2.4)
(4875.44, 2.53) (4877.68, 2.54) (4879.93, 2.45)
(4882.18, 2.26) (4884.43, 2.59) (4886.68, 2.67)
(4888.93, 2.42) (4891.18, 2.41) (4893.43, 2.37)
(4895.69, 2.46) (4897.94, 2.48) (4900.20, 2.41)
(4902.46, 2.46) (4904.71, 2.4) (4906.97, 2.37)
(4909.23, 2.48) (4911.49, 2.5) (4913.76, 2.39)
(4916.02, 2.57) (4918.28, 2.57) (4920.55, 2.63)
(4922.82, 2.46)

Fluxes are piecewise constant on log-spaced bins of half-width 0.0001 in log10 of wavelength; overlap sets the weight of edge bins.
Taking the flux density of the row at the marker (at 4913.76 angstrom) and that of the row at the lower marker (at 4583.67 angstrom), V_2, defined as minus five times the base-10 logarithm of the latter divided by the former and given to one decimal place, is -1.5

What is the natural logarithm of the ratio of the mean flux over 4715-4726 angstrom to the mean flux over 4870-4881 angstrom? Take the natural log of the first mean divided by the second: 0.00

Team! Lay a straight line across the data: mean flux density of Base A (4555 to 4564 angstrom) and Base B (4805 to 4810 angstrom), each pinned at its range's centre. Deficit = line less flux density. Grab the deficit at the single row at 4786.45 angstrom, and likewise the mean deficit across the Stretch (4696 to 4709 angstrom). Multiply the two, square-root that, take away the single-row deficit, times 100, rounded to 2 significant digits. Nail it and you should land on -14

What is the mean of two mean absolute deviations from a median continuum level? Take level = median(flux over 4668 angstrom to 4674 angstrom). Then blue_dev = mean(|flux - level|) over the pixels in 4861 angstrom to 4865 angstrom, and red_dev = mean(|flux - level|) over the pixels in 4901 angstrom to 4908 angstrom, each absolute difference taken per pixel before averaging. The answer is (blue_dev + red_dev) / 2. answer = 0.27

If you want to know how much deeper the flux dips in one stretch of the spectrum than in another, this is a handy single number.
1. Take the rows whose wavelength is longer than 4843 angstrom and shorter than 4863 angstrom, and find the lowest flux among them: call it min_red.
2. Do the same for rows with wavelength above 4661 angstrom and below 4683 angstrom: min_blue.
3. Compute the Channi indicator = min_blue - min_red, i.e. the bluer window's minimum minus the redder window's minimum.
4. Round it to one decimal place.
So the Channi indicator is 0.1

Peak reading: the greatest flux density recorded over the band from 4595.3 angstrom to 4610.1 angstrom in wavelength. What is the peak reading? 4.6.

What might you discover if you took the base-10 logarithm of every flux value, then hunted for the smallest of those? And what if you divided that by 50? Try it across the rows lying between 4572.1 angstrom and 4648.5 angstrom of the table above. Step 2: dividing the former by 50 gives 0.0087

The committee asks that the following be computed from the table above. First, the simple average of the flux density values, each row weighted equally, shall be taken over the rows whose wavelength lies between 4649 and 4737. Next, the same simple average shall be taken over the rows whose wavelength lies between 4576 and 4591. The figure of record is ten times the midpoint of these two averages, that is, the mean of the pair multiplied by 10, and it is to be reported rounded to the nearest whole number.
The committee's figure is 37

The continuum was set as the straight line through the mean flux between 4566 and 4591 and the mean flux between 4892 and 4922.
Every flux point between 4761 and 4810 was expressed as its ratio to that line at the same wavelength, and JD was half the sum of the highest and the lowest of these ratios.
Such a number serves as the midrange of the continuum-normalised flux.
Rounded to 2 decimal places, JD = 0.81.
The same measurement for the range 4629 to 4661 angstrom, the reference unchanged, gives 0.77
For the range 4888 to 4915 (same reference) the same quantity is 0.98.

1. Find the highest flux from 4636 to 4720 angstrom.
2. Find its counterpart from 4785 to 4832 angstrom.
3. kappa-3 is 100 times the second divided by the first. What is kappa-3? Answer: 84.5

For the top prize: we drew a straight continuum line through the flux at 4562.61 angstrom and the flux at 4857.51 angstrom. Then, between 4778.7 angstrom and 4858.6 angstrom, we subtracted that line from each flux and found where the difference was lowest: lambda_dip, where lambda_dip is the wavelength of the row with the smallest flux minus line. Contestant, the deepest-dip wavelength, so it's 4835.19 angstrom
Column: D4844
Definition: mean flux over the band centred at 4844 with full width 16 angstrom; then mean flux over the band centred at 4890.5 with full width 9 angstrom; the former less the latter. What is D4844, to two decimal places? 0.05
